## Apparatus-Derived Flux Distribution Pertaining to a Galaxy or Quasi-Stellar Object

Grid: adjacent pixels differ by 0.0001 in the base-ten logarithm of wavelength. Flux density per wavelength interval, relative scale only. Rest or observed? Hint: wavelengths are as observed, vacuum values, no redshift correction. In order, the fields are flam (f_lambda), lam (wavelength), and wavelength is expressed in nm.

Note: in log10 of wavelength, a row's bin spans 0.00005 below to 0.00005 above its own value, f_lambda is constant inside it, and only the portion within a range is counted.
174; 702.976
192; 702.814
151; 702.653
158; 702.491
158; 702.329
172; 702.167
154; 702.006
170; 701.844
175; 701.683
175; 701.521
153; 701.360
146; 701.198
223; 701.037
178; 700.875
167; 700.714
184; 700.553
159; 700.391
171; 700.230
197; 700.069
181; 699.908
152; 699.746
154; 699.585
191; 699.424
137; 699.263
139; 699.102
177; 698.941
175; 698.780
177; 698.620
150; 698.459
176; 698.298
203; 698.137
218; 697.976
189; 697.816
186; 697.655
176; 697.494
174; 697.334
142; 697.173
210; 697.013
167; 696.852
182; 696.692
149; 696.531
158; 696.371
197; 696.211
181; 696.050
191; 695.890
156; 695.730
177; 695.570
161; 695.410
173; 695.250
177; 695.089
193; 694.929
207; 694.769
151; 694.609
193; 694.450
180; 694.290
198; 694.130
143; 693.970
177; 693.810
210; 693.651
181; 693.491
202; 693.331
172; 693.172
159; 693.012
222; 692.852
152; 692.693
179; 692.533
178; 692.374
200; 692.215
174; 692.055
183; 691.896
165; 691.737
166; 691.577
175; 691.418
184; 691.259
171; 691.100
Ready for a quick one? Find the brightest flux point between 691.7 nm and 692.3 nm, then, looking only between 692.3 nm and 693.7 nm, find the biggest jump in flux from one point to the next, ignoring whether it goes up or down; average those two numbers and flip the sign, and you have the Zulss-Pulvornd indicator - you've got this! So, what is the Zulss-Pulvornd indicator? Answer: -135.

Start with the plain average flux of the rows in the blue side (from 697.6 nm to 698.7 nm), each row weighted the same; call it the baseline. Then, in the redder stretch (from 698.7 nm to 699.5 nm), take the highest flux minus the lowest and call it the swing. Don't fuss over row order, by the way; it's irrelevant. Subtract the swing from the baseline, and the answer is 132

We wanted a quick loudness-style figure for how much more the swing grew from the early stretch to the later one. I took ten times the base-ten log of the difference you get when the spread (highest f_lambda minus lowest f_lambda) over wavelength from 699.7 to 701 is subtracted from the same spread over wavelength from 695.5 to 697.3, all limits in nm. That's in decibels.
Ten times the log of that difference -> 14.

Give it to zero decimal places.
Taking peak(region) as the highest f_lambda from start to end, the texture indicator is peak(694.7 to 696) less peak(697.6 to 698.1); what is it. -11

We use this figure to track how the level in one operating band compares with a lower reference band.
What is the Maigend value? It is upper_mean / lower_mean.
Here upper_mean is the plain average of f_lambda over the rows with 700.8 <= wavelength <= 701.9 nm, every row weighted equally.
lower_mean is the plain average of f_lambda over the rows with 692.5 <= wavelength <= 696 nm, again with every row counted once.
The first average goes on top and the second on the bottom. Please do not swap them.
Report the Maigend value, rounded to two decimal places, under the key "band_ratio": 0.97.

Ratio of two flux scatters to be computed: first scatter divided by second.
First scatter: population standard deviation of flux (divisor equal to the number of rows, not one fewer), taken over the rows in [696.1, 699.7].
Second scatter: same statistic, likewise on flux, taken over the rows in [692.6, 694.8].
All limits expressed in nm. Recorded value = 0.94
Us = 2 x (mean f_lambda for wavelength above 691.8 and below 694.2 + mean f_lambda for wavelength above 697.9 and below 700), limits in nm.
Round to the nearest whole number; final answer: 707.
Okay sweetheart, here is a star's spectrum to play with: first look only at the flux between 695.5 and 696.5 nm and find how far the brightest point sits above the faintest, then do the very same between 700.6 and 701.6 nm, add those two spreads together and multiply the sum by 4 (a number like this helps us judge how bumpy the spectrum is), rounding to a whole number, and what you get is 472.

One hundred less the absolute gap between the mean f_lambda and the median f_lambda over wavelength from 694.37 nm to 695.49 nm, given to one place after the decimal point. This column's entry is 97.7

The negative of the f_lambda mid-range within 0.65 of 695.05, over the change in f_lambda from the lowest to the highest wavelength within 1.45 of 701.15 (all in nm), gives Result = -30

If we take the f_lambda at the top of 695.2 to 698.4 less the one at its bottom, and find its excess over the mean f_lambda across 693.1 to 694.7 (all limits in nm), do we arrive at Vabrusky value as -178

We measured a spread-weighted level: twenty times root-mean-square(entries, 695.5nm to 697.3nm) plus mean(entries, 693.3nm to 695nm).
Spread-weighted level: 3681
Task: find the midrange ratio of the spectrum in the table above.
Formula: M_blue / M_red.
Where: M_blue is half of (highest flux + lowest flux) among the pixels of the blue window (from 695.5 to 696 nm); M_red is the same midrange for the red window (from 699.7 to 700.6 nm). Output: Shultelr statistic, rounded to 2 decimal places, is 0.99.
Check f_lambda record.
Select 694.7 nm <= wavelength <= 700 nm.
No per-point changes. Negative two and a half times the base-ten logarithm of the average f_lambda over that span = -5.61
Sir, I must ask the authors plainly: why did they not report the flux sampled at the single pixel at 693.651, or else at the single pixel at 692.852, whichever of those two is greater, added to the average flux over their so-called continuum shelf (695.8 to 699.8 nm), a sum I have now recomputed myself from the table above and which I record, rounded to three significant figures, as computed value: 396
